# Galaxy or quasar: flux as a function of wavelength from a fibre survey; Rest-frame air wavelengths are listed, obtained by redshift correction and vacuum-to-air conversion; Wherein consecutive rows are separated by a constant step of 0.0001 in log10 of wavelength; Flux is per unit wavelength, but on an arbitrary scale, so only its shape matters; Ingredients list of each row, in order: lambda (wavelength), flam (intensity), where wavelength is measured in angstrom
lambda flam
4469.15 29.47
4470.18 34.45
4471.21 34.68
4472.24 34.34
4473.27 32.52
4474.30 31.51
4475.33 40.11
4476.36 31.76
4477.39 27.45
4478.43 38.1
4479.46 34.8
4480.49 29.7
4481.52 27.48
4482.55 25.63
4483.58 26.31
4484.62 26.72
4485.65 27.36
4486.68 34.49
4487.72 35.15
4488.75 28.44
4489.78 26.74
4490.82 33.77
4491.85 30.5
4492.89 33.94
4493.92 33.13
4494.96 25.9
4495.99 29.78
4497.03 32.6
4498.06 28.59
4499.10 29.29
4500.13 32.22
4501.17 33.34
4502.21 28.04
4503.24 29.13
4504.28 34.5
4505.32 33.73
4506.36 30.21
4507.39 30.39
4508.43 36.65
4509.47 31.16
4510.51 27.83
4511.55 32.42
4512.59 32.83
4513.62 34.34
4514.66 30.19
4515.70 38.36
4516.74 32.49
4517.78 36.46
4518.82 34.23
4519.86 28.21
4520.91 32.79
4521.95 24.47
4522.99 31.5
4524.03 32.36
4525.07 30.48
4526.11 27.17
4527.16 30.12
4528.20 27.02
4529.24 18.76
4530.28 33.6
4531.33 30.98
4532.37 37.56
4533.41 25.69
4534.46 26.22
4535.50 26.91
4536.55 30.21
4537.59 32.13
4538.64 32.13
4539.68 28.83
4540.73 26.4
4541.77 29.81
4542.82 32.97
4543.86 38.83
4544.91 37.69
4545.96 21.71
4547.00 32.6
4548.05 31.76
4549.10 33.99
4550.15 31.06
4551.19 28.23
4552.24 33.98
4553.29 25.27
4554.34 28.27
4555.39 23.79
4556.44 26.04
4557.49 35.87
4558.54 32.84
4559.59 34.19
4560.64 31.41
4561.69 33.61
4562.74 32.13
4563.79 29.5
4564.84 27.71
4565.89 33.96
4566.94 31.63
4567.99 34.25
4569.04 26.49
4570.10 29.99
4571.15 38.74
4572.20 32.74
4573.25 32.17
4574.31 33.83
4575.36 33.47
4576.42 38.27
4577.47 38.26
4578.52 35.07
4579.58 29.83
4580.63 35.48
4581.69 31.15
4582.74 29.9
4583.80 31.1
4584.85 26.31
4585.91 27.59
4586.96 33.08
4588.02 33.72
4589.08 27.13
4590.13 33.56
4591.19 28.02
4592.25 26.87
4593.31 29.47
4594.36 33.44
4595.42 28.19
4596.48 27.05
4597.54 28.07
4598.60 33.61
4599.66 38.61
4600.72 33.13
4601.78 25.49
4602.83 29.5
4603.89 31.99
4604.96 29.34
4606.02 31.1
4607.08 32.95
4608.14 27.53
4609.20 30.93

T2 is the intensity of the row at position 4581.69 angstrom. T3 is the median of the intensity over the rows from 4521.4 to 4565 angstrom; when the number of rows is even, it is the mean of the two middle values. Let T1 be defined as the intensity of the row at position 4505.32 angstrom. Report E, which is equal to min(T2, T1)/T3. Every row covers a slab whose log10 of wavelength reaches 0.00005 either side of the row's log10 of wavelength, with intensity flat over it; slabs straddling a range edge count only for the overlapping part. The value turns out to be 1.01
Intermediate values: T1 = 33.73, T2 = 31.15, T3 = 30.7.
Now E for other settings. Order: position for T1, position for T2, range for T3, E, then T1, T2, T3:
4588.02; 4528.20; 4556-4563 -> 0.82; 33.72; 27.02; 32.8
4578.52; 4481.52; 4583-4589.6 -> 0.94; 35.07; 27.48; 29.3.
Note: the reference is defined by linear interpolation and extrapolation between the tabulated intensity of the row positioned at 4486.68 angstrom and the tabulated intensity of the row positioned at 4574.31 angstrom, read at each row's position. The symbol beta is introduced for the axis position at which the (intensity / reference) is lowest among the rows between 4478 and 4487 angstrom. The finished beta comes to 4482.55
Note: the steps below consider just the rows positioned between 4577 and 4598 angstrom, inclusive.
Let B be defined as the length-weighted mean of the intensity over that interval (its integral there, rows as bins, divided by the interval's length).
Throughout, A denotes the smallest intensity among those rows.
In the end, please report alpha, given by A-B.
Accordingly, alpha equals -4.3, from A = 26.31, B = 30.6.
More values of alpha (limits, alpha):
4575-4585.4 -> -6.5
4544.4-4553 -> -9.5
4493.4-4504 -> -4.4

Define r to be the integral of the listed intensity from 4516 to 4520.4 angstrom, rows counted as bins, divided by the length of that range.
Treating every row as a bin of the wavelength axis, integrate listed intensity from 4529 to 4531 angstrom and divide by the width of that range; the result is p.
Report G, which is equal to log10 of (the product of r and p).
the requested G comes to 2.96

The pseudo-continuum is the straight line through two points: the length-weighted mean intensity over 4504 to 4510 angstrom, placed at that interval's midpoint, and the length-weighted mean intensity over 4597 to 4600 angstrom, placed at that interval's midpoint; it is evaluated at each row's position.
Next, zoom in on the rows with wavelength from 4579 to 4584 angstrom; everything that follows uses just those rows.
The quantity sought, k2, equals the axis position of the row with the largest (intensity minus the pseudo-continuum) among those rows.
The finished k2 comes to 4580.63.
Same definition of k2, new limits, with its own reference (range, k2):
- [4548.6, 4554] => 4549.10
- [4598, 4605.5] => 4599.66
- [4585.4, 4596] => 4588.02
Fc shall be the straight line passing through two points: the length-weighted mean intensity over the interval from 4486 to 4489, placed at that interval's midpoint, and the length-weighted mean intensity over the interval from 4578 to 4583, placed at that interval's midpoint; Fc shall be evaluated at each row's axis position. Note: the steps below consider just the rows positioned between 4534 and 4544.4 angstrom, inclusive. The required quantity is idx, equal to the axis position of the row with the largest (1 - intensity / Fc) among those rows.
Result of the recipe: 4534.46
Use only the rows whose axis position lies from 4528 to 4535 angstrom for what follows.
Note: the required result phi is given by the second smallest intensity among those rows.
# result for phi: 25.69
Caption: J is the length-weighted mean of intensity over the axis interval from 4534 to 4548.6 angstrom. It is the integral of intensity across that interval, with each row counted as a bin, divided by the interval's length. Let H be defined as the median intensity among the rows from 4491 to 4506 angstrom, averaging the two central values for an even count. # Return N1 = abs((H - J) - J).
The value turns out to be 29.9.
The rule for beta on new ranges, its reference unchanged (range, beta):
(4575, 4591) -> 4584.85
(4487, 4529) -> 4521.95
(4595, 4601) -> 4596.48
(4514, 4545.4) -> 4529.24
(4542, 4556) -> 4545.96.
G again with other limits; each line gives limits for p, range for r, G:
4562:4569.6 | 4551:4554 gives 2.95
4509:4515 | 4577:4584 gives 3.02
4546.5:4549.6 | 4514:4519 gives 3.05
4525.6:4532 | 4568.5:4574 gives 2.96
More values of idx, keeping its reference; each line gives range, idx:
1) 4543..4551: 4545.96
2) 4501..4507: 4502.21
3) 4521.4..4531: 4529.24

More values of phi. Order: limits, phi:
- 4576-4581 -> 35.07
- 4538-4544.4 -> 28.83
